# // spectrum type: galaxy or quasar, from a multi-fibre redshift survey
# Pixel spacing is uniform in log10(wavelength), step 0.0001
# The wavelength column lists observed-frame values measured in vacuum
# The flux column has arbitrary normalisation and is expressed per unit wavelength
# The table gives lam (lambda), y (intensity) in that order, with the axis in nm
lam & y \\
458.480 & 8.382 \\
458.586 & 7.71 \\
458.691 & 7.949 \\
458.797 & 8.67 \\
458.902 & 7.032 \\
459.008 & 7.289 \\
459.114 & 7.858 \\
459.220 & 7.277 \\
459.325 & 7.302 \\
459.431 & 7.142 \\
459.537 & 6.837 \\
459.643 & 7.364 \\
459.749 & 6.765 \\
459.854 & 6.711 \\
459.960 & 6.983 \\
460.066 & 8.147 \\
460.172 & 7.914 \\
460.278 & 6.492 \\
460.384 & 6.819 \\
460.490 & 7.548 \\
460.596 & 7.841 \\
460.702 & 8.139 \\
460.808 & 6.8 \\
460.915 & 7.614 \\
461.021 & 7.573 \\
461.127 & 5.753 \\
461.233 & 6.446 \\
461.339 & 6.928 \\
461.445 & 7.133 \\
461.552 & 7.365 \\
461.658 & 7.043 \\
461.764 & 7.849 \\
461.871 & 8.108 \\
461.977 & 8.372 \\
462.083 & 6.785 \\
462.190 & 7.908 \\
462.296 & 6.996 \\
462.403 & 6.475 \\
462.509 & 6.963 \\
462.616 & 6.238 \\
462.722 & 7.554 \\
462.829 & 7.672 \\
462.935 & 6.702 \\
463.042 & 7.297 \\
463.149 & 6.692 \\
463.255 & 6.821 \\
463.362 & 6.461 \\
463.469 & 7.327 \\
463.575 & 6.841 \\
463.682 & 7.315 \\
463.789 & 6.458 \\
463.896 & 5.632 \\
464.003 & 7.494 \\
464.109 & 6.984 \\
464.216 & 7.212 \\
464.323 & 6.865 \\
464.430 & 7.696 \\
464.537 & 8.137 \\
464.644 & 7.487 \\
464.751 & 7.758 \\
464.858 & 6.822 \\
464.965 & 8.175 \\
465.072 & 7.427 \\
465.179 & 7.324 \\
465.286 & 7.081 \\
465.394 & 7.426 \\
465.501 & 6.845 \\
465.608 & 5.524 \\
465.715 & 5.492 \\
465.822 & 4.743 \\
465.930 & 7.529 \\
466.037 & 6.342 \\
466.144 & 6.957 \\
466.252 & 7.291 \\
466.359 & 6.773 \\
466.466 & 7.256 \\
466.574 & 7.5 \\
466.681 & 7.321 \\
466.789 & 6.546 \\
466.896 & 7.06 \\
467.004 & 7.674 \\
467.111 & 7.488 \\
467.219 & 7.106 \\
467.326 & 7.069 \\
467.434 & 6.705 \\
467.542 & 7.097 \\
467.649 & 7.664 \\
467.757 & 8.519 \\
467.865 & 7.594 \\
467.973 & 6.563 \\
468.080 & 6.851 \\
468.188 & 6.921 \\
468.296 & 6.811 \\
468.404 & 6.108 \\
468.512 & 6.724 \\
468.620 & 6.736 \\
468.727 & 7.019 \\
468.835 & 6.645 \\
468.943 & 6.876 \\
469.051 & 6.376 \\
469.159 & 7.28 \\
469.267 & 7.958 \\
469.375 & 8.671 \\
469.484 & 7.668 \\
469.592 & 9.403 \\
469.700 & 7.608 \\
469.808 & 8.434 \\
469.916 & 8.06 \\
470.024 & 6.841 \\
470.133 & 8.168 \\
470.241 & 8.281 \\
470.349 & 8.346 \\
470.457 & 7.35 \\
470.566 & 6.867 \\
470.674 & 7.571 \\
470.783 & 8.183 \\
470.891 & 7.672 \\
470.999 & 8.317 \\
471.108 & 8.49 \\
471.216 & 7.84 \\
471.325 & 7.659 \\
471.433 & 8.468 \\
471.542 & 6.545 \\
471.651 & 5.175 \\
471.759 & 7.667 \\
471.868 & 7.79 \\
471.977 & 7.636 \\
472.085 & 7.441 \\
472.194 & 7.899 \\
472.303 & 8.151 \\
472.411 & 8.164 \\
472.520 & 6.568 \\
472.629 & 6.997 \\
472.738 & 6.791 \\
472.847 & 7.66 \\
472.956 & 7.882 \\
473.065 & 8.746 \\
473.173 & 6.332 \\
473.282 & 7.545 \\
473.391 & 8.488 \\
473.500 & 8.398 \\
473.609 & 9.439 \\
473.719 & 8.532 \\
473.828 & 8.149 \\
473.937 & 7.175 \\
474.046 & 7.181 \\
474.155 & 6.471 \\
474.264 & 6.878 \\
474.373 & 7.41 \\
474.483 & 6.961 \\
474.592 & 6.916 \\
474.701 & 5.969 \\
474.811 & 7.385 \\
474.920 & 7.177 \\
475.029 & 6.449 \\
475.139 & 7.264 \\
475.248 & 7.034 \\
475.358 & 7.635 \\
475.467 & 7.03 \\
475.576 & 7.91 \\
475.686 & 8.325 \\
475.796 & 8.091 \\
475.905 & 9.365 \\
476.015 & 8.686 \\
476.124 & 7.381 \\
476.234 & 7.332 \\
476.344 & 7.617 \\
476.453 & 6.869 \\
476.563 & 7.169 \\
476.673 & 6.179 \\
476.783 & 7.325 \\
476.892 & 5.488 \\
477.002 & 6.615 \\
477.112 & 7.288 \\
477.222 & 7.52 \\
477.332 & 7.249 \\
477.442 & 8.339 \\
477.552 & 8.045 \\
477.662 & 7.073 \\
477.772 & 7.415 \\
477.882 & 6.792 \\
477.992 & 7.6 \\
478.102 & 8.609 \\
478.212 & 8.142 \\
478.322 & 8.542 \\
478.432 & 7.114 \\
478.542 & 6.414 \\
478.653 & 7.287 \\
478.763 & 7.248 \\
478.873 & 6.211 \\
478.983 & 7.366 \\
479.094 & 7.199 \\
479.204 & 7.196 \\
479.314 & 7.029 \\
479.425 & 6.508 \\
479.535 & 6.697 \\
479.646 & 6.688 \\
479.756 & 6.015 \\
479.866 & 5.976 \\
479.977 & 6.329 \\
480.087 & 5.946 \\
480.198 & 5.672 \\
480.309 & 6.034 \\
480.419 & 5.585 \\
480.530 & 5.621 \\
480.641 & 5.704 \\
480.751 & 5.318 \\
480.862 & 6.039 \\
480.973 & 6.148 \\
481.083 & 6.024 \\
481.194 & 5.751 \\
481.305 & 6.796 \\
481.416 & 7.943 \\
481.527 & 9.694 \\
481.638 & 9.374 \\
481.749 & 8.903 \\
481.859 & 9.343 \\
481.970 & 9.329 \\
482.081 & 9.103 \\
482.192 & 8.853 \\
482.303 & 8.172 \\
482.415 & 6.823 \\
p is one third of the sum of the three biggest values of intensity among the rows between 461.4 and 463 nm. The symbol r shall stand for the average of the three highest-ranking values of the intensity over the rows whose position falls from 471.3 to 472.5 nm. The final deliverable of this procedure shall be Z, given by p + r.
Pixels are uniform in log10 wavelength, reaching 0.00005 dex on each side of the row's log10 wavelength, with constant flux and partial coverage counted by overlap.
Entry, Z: 16.4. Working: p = 8.1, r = 8.3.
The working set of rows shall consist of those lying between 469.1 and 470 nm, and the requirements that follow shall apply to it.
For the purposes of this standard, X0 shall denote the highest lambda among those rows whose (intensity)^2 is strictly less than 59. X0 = 469.700 nm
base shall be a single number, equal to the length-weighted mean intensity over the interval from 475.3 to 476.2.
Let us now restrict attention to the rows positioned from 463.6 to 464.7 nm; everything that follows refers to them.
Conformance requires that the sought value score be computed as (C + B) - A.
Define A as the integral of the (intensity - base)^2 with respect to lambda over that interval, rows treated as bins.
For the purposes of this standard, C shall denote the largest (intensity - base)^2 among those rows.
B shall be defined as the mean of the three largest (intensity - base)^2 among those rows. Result 7.6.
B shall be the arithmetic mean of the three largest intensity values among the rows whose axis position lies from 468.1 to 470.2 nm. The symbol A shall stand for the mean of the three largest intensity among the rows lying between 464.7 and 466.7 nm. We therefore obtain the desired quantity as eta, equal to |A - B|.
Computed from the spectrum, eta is 1.0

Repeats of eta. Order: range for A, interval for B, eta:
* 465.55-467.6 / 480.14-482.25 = 1.9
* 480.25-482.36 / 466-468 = 1.5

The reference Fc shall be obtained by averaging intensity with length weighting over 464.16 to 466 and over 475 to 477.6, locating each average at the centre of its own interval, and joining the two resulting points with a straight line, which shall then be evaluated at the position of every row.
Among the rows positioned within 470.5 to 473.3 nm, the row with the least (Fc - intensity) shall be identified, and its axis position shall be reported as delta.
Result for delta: 473.065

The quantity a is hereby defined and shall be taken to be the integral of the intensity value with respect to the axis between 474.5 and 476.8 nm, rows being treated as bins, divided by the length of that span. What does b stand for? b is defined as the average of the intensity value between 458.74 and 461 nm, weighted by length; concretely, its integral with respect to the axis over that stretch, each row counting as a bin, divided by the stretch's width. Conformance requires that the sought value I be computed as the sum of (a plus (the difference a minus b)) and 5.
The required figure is 12.4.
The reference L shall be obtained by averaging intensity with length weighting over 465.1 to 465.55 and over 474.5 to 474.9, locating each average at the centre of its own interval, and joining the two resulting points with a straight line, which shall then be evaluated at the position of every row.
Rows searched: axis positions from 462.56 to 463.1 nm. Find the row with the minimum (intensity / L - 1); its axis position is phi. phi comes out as 462.616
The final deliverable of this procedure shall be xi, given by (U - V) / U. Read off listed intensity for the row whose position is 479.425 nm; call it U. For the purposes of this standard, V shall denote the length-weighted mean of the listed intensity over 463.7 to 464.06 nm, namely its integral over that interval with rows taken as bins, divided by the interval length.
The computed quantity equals -0.02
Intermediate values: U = 6.508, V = 6.62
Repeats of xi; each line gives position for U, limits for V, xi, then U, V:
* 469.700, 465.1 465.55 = 0.06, 7.608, 7.18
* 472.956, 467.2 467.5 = 0.12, 7.882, 6.95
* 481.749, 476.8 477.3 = 0.24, 8.903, 6.80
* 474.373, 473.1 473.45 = -0.02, 7.41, 7.56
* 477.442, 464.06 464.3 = 0.15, 8.339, 7.06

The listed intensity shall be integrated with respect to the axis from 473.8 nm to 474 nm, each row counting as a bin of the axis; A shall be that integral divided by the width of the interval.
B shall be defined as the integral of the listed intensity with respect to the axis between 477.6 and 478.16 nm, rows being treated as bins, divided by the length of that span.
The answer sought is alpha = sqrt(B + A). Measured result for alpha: 3.89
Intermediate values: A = 7.59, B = 7.5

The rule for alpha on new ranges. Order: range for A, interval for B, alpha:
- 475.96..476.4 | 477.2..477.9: 3.91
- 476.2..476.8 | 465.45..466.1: 3.63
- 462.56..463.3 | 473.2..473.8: 3.92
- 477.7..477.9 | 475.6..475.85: 3.91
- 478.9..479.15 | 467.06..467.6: 3.78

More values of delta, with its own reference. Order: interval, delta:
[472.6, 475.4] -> 473.609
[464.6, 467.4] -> 464.965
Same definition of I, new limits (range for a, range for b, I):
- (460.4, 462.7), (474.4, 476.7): 12.1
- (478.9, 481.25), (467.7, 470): 10.1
